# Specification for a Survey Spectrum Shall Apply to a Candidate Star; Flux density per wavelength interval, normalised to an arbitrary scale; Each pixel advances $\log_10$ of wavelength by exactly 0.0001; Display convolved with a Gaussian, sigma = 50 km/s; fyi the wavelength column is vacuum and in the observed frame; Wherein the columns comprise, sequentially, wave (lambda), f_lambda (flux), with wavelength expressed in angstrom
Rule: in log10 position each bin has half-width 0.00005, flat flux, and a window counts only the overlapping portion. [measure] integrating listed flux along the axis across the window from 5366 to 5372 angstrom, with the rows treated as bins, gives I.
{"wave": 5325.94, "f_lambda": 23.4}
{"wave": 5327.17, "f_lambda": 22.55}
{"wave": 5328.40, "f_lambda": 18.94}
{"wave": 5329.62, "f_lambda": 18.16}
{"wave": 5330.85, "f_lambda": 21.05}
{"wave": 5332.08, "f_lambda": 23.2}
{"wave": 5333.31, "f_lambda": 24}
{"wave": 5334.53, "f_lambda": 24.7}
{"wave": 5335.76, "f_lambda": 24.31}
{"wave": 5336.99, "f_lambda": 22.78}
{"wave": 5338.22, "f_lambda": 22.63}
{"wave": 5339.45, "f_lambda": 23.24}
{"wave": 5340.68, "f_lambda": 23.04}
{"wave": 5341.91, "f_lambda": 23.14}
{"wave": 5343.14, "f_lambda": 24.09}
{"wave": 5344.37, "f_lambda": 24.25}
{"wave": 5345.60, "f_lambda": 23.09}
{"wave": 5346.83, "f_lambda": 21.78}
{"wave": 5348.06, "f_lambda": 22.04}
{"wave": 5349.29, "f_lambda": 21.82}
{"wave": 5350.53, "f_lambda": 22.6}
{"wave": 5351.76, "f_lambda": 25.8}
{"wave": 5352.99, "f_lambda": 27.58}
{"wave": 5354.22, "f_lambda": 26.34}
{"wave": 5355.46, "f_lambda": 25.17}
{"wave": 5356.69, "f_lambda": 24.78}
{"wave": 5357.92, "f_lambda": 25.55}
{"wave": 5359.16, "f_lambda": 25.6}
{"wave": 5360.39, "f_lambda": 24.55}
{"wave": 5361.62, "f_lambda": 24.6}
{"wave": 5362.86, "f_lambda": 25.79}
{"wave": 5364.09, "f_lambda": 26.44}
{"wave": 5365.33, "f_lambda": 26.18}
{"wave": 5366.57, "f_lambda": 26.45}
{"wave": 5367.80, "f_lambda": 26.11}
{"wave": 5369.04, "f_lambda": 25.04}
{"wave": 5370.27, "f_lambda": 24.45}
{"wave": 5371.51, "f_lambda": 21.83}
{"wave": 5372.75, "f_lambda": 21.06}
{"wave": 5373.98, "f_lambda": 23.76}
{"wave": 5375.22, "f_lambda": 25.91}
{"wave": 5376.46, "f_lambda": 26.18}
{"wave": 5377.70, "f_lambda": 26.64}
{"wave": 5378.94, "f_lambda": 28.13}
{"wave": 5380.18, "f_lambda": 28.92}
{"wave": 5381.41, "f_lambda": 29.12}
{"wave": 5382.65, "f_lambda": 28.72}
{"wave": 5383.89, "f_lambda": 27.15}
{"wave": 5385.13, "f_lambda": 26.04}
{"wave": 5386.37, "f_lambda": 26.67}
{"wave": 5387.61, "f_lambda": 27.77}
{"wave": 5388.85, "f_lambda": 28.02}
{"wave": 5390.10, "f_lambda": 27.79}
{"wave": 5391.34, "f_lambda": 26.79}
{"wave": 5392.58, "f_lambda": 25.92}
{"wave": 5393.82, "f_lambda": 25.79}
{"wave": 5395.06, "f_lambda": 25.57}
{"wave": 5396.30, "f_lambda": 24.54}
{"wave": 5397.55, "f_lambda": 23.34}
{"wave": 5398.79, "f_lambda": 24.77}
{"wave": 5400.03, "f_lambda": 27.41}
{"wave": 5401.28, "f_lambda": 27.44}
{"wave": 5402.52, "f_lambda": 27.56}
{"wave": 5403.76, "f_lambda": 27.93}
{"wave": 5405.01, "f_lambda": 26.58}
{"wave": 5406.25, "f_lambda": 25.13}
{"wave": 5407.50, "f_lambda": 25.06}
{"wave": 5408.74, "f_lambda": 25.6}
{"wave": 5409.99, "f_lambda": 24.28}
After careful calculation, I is 149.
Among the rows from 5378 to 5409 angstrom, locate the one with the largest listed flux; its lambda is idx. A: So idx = 5381.41 angstrom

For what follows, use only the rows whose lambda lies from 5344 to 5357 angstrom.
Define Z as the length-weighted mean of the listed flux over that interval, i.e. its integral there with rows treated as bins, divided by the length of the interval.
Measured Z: 24.1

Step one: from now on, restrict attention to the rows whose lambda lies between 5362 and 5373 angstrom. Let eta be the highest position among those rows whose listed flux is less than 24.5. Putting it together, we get 5372.75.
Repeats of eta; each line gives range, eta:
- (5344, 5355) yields 5350.53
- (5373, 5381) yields 5373.98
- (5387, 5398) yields 5397.55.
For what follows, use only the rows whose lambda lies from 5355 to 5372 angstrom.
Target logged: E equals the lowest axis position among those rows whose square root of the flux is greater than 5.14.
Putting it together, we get 5364.09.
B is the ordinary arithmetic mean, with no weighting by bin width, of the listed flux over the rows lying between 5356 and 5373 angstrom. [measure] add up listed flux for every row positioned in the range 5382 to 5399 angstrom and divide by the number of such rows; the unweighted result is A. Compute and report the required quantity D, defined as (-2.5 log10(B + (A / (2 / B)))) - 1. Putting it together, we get -7.37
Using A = 26.3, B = 24.9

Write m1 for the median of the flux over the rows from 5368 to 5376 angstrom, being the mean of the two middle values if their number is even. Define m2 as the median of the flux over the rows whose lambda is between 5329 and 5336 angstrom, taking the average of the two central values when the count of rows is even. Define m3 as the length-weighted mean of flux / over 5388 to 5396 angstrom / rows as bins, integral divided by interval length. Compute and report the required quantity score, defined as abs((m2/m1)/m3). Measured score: 0.0368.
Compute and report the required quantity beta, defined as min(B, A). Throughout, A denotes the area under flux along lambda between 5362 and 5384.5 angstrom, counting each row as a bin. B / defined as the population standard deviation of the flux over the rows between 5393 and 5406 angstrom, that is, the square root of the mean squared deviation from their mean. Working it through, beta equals 1.46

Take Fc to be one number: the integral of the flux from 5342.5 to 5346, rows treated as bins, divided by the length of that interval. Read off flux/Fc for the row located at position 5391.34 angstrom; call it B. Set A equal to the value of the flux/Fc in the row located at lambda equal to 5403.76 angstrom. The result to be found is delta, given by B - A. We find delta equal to -0.05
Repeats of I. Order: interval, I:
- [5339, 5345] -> 141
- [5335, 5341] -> 139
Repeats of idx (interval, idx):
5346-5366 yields 5352.99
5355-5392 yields 5381.41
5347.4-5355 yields 5352.99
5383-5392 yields 5388.85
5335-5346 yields 5335.76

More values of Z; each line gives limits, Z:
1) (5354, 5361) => 25.3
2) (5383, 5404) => 26.5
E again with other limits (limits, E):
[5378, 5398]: 5378.94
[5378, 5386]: 5378.94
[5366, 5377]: 5366.57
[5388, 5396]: 5388.85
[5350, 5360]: 5352.99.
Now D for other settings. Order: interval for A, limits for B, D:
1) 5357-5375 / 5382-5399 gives -7.37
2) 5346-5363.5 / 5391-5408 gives -7.35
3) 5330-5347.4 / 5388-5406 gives -7.31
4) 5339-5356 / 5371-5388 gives -7.33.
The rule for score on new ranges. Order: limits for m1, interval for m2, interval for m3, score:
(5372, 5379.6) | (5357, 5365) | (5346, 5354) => 0.0414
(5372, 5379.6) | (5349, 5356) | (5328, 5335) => 0.0450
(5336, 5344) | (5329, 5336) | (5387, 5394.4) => 0.0378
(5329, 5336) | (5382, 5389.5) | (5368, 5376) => 0.0488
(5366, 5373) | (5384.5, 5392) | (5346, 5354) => 0.0464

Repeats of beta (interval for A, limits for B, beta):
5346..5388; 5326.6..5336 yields 2.33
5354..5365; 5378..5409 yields 1.47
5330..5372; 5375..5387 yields 1.19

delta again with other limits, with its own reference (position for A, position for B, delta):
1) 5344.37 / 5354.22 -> 0.09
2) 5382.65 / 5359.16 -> -0.13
